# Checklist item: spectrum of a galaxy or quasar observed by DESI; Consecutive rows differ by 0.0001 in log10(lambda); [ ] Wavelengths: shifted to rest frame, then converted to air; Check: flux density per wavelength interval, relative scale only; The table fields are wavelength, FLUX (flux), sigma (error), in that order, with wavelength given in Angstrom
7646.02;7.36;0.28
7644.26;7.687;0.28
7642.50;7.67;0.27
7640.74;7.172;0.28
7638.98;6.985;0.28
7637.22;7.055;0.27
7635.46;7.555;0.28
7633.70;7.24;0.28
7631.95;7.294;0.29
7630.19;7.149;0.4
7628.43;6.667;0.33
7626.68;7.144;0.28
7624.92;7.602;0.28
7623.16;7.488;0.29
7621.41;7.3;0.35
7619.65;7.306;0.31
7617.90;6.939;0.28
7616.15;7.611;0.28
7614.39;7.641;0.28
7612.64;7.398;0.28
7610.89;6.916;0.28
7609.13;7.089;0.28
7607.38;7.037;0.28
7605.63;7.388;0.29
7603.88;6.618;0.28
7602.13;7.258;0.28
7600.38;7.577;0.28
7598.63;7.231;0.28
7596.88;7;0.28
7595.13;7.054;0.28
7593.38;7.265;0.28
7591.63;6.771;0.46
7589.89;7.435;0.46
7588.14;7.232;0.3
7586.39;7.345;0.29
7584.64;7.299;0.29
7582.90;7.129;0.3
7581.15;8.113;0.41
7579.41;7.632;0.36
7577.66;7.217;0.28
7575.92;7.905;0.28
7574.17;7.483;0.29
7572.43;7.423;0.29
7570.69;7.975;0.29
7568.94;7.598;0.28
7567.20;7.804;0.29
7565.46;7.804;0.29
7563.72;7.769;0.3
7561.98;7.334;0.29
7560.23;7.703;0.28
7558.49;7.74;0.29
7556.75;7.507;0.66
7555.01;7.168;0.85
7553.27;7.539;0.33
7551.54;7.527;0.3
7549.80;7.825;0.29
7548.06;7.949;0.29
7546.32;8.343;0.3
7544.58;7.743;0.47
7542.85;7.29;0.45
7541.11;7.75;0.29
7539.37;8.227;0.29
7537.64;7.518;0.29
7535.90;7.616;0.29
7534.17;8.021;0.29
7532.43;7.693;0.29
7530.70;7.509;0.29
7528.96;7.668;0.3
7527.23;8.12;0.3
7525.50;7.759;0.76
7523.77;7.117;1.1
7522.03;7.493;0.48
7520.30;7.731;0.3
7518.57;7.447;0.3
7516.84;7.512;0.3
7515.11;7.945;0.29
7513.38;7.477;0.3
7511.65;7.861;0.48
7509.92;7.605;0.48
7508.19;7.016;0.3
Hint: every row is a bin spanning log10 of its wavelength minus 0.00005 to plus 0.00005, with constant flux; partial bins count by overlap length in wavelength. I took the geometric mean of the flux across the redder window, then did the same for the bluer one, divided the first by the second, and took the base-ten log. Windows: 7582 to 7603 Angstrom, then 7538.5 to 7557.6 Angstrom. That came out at -0.029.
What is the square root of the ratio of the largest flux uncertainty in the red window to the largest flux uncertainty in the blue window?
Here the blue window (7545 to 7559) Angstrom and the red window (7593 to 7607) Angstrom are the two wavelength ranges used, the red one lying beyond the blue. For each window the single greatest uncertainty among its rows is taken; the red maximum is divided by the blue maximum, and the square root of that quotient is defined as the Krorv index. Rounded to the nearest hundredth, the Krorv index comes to 0.58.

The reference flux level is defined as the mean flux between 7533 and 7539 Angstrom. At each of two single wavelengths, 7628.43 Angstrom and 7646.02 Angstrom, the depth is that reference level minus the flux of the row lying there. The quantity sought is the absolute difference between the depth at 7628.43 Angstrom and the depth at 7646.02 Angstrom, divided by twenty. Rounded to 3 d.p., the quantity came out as 0.035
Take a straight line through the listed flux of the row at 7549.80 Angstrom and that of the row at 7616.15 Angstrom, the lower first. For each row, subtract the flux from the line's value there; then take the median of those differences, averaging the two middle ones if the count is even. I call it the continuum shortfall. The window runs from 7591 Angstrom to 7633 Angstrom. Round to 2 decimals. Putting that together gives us 0.42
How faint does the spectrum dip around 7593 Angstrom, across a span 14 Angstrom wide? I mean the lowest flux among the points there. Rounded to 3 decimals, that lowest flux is 6.771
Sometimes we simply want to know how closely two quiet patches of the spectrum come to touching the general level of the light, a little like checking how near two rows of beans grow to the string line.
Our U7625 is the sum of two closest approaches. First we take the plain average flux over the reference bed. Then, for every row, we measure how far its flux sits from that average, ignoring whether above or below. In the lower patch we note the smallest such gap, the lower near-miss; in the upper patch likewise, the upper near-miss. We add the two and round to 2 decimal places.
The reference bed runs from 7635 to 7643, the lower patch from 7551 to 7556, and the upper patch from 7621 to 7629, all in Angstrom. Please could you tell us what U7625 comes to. 0.13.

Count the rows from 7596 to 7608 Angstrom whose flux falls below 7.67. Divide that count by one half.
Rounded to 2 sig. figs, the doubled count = 14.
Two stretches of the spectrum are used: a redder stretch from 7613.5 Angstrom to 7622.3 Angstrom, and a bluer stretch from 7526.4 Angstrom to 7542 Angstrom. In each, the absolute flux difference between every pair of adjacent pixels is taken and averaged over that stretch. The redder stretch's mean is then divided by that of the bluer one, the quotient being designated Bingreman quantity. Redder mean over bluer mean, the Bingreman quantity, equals 0.76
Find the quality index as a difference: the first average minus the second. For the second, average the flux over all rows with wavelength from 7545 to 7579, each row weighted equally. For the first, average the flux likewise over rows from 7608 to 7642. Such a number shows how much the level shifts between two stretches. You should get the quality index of -0.42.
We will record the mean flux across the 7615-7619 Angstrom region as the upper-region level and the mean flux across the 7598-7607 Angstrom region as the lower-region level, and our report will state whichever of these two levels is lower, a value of 7.21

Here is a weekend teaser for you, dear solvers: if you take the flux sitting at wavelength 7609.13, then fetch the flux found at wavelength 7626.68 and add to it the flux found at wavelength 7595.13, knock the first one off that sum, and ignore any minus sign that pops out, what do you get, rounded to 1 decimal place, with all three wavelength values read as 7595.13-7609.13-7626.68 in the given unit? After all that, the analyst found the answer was 7.1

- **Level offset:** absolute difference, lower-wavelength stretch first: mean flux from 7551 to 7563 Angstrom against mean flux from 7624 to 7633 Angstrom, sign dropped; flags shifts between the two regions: 0.33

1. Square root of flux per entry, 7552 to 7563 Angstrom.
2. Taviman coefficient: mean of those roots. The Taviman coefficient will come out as 2.74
